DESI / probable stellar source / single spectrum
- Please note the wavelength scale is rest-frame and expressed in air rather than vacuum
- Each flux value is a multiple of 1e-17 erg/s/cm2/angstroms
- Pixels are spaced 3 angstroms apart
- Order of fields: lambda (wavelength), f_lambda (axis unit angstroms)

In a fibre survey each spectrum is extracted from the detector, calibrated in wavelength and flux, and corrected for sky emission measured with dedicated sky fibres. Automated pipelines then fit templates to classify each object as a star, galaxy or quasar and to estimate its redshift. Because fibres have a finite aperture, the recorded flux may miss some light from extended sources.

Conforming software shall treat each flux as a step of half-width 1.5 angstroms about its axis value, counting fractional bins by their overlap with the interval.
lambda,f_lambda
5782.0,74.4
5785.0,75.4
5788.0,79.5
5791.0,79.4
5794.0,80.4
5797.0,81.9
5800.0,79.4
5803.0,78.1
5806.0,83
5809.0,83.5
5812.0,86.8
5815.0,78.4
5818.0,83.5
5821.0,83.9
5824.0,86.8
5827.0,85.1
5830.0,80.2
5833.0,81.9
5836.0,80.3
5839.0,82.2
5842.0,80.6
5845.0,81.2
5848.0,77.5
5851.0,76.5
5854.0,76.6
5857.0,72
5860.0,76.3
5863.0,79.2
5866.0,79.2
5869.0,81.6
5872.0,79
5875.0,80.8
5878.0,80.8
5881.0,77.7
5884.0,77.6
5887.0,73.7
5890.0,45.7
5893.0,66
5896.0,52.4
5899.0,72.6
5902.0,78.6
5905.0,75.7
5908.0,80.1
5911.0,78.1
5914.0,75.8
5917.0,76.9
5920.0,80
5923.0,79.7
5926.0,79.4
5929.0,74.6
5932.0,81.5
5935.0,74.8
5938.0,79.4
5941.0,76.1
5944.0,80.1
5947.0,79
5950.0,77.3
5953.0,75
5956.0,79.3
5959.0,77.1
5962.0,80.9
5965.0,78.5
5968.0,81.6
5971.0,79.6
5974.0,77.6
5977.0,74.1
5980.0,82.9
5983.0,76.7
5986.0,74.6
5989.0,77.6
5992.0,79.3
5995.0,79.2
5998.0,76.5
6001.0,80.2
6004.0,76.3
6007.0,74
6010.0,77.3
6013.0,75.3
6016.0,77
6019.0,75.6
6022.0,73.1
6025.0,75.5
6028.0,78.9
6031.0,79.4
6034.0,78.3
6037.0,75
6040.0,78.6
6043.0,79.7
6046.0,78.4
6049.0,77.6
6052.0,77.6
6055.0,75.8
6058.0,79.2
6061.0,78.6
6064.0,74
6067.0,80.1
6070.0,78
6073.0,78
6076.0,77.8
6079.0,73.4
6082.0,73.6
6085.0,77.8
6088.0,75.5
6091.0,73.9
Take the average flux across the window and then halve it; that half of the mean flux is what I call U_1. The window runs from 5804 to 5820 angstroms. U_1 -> 41.5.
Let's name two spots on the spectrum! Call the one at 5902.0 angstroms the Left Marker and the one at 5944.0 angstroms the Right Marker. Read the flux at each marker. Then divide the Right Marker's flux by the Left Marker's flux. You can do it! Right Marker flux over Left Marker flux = 1.019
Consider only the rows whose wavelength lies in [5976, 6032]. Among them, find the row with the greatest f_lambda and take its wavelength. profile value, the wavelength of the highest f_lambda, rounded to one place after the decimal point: 5980.0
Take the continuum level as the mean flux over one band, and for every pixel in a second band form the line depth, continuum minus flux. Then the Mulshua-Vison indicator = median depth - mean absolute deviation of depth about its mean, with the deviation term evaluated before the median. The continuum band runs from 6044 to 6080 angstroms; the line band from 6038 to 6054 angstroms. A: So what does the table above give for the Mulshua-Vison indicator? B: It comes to -1.6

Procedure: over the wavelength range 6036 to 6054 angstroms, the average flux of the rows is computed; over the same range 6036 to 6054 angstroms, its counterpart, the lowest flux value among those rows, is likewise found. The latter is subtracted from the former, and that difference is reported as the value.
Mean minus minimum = 2.8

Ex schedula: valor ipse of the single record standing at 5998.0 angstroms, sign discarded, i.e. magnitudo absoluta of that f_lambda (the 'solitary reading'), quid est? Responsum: 76.5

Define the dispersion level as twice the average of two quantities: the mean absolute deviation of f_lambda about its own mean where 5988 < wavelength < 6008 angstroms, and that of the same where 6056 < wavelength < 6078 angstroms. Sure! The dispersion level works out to 2.9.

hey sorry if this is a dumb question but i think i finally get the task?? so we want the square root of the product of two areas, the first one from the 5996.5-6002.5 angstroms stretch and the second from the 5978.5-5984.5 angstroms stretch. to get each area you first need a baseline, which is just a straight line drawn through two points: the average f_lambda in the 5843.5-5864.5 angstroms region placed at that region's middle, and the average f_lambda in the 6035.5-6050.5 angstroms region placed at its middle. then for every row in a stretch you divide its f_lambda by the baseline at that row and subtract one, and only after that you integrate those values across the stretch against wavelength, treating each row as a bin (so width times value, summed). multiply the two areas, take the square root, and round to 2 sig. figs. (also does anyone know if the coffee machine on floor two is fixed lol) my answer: 0.095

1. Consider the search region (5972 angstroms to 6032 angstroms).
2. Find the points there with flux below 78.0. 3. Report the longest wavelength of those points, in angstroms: 6025.0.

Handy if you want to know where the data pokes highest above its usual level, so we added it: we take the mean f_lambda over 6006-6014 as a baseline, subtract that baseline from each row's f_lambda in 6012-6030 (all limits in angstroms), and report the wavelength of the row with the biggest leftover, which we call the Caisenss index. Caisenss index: 6028.0 angstroms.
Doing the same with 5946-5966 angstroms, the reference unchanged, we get 5962.0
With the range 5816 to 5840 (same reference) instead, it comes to 5824.0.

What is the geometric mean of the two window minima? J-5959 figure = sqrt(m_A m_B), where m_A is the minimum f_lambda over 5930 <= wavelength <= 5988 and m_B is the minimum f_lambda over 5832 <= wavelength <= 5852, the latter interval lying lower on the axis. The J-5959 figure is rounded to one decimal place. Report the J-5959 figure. 75.3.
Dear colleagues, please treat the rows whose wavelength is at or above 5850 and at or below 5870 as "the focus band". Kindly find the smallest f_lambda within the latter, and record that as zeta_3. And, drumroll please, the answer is 72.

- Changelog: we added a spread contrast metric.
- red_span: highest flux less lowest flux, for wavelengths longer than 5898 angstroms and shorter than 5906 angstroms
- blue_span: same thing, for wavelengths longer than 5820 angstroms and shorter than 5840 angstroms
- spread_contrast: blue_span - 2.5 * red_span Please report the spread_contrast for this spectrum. -8.4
